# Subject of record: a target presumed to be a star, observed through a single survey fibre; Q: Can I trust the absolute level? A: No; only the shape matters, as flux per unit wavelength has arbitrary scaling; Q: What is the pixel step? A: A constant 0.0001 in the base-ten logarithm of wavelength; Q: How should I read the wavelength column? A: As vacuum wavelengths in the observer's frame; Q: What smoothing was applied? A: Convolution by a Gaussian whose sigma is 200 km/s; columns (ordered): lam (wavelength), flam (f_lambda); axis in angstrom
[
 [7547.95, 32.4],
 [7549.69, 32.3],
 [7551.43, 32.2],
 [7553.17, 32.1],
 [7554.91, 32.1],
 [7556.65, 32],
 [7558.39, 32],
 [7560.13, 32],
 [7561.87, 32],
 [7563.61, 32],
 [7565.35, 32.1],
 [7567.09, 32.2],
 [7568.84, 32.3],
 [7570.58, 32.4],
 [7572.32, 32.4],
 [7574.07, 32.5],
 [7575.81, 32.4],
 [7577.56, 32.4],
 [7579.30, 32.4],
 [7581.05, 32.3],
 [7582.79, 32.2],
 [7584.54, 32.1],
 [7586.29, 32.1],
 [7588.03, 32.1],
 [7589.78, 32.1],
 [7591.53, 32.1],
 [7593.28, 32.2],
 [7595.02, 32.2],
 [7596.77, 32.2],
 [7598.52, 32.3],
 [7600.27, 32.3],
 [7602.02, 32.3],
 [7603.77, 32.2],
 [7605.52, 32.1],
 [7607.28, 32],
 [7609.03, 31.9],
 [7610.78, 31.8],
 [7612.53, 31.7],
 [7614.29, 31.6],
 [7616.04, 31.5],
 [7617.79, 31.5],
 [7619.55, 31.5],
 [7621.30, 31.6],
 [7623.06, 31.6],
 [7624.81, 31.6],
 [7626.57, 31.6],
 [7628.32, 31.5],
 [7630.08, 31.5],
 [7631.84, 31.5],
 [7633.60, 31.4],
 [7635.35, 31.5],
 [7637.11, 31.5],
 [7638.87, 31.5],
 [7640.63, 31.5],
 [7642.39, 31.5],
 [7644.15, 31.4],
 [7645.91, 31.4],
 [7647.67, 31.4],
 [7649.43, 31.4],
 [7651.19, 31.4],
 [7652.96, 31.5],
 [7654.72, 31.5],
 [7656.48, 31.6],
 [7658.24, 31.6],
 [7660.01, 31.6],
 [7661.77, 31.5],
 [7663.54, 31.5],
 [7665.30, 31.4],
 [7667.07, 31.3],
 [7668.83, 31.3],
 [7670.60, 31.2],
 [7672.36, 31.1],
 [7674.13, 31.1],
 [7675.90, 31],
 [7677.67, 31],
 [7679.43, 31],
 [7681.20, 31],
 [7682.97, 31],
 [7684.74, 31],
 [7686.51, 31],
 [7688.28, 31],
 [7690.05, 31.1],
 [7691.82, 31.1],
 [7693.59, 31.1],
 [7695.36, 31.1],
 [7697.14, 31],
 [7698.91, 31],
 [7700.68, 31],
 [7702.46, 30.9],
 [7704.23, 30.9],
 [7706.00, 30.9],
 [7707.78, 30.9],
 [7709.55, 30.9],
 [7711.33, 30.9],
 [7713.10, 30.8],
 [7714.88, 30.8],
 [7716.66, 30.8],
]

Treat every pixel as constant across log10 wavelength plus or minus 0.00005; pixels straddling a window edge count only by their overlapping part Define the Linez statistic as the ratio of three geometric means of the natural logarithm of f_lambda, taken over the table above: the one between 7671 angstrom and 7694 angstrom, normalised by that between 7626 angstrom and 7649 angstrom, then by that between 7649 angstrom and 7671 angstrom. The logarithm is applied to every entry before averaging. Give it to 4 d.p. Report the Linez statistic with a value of 0.2888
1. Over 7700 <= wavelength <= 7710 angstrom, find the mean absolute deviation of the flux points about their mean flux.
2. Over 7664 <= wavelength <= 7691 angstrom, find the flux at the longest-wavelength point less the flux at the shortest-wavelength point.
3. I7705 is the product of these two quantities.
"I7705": -0.008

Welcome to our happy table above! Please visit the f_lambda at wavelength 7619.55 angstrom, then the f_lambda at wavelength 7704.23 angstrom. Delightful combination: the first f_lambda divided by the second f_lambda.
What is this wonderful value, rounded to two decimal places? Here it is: 1.02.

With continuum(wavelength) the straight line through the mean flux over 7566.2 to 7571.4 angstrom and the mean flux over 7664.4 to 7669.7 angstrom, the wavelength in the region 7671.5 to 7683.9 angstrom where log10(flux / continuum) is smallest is 7675.90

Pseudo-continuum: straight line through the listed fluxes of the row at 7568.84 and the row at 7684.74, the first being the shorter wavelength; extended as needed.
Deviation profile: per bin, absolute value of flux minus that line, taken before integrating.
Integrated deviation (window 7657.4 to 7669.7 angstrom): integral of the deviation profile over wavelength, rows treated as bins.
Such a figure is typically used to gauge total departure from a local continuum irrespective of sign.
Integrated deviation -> 2.7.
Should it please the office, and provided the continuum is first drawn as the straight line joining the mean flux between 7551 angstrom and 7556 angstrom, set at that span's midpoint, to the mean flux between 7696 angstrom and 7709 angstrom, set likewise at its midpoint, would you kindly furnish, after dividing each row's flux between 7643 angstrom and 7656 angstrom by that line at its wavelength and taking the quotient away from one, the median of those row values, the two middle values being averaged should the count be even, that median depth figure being -0.001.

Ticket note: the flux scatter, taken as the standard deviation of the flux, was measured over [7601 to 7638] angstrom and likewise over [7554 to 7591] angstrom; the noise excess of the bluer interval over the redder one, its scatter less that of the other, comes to -0.09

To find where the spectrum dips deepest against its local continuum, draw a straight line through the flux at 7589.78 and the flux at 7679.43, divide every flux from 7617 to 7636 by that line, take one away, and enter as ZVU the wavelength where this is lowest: 7617.79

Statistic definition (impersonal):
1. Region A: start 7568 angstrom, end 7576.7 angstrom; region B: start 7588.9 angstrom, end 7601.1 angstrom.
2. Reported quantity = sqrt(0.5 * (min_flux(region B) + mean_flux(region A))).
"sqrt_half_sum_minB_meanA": 5.68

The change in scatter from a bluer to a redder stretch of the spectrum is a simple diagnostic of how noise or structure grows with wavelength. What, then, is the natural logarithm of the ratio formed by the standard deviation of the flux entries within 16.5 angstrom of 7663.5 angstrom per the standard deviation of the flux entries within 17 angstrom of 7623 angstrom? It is 0.31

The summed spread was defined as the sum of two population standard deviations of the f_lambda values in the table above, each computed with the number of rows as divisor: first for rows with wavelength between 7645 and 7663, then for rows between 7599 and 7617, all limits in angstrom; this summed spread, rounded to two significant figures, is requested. 0.36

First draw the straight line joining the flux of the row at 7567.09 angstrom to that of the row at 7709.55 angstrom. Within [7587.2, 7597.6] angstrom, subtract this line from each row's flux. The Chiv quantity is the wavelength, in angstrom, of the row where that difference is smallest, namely 7588.03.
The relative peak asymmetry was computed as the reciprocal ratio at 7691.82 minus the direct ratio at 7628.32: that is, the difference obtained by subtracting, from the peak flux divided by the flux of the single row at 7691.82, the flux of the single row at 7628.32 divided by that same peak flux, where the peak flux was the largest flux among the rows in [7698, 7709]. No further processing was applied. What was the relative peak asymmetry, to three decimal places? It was -0.019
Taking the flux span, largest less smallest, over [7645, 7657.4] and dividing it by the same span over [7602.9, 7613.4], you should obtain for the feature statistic 0.40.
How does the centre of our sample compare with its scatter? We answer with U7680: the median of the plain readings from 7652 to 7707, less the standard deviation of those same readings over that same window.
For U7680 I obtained 30.9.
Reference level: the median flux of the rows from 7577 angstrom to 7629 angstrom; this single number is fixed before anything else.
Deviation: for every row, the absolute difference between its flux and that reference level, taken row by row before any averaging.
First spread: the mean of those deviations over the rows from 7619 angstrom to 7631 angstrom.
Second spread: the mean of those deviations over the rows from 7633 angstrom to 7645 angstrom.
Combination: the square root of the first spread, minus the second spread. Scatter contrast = 0.11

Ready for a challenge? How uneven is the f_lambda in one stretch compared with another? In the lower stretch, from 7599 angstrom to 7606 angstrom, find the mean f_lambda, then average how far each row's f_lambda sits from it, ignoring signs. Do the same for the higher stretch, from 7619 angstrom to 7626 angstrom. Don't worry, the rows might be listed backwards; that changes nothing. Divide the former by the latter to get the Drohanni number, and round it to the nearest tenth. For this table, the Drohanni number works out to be 2.0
